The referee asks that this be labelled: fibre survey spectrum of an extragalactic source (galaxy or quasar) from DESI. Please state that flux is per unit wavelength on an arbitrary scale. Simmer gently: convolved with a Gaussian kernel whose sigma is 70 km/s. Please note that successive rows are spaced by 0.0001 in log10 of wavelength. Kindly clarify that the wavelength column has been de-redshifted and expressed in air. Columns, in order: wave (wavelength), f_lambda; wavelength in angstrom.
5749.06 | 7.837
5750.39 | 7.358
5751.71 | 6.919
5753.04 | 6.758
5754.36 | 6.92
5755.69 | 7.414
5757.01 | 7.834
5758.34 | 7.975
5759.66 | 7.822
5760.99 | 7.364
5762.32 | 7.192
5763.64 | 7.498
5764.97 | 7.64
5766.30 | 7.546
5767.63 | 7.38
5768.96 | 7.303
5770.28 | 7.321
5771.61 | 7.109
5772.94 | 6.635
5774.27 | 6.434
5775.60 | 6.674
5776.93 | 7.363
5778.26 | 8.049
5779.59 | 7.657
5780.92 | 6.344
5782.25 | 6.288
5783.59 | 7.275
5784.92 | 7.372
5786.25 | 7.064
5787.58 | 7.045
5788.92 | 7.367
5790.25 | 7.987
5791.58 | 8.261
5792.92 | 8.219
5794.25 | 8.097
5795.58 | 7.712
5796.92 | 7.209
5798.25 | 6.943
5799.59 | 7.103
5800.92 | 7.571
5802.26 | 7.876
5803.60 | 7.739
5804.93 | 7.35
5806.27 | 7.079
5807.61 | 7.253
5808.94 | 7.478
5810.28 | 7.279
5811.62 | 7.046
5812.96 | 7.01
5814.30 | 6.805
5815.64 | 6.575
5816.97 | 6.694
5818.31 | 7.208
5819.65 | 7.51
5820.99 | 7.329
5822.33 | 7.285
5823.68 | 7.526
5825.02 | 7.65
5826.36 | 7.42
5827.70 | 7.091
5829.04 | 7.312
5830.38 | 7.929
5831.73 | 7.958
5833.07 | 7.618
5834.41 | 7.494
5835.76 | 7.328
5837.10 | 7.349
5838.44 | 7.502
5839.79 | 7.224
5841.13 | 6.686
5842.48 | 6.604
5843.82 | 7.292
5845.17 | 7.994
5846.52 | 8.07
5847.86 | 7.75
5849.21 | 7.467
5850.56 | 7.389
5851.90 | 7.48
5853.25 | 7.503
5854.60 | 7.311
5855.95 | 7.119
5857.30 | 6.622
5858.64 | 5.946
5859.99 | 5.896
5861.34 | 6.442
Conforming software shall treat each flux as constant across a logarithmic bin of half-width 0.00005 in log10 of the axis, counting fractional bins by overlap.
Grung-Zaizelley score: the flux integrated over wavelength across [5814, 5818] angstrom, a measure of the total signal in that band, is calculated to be 27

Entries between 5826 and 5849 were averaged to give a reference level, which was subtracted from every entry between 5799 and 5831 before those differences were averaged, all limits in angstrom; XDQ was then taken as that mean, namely -0.15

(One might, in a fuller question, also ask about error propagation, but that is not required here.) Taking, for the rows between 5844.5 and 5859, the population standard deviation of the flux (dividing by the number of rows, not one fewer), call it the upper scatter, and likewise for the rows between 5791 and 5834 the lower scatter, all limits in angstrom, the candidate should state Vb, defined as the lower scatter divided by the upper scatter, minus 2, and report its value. -1.3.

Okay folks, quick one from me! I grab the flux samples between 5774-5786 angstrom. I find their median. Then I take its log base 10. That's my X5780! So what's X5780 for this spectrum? 0.862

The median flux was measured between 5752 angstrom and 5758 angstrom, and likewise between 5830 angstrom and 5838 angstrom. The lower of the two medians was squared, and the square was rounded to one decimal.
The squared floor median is 51.4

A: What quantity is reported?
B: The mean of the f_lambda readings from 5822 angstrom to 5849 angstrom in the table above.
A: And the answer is 7.45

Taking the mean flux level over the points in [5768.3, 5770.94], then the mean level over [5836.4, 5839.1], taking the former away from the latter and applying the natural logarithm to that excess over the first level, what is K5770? -2.2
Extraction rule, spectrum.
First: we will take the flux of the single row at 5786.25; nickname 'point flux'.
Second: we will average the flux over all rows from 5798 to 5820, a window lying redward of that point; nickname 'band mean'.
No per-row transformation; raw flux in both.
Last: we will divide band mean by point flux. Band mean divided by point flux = 1.02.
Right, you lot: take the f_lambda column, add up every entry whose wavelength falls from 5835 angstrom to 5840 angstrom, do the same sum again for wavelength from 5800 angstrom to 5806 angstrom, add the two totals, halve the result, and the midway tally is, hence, 30.0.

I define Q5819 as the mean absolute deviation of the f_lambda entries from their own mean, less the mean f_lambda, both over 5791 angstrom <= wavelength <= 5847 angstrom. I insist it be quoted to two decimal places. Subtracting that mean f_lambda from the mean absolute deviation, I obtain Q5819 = -7.06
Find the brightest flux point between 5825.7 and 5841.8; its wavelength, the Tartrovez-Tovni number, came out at 5831.73 angstrom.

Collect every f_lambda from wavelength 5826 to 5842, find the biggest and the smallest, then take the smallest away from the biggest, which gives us 1.3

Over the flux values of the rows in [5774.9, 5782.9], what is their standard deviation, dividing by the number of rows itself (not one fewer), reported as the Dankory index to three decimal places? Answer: 0.669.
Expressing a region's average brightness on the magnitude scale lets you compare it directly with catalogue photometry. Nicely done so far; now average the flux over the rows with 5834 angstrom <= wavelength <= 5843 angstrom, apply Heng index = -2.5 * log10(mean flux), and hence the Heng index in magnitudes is -2.14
